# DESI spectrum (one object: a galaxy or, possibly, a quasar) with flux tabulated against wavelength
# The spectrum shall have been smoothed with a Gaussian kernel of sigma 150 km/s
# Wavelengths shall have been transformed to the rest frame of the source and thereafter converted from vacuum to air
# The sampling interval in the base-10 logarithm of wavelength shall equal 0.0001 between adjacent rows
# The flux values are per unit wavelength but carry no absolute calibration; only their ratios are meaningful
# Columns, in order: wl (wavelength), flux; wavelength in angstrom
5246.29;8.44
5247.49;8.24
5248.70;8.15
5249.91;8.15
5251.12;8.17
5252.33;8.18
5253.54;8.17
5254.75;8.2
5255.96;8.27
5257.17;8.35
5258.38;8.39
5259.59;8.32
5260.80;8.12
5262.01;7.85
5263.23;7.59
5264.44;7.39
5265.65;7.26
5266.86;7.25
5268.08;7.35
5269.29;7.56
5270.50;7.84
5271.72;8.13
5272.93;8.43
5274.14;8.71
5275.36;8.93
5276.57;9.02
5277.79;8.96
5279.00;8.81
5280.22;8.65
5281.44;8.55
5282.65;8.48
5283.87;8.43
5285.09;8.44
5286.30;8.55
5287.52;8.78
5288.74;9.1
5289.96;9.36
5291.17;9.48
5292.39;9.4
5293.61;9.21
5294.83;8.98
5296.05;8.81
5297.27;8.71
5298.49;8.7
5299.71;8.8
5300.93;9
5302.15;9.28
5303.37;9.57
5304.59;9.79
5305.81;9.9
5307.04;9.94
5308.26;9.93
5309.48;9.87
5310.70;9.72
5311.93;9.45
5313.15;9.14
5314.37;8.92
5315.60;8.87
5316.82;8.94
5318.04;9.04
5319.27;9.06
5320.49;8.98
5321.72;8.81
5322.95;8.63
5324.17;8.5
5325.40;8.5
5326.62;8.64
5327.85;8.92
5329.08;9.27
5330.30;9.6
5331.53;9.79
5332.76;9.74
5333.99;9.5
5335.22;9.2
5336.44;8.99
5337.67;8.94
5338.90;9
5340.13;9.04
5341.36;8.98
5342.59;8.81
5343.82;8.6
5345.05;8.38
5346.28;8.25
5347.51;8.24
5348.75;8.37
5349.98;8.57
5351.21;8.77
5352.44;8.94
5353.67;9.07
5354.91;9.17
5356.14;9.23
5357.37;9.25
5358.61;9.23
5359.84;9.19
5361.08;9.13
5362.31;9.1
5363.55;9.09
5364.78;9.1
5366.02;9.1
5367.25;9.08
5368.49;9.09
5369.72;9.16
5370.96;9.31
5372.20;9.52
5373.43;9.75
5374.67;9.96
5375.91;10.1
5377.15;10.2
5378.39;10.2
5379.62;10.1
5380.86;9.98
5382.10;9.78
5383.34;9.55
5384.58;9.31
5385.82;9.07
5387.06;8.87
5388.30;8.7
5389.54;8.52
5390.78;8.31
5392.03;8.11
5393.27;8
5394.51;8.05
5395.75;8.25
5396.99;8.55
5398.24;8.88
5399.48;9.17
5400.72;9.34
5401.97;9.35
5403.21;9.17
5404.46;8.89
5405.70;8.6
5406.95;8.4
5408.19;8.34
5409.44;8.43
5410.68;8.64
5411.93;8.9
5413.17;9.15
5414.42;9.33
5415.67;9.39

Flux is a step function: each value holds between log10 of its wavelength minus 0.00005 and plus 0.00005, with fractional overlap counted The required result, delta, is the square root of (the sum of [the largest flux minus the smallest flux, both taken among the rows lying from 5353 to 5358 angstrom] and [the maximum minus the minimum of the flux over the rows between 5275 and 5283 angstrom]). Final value 0.85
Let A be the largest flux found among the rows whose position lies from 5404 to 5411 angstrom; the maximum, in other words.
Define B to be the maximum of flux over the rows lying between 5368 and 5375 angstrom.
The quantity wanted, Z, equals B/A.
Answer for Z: 1.12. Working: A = 8.89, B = 9.96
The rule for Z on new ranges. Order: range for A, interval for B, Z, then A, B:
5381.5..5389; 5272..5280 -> 0.92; 9.78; 9.02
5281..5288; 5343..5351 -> 0.98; 8.78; 8.6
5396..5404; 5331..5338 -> 1.05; 9.35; 9.79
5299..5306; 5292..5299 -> 0.95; 9.9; 9.4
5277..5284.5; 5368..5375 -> 1.11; 8.96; 9.96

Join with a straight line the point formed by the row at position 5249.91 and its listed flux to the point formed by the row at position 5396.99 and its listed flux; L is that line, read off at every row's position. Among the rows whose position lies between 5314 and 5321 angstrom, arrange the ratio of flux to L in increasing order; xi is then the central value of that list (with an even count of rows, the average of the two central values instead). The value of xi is 1.07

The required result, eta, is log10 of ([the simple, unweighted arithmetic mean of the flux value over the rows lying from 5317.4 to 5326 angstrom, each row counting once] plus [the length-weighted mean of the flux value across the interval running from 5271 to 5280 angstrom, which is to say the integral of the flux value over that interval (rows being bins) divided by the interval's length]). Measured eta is 1.24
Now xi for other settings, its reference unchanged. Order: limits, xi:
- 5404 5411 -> 0.99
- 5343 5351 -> 1.00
